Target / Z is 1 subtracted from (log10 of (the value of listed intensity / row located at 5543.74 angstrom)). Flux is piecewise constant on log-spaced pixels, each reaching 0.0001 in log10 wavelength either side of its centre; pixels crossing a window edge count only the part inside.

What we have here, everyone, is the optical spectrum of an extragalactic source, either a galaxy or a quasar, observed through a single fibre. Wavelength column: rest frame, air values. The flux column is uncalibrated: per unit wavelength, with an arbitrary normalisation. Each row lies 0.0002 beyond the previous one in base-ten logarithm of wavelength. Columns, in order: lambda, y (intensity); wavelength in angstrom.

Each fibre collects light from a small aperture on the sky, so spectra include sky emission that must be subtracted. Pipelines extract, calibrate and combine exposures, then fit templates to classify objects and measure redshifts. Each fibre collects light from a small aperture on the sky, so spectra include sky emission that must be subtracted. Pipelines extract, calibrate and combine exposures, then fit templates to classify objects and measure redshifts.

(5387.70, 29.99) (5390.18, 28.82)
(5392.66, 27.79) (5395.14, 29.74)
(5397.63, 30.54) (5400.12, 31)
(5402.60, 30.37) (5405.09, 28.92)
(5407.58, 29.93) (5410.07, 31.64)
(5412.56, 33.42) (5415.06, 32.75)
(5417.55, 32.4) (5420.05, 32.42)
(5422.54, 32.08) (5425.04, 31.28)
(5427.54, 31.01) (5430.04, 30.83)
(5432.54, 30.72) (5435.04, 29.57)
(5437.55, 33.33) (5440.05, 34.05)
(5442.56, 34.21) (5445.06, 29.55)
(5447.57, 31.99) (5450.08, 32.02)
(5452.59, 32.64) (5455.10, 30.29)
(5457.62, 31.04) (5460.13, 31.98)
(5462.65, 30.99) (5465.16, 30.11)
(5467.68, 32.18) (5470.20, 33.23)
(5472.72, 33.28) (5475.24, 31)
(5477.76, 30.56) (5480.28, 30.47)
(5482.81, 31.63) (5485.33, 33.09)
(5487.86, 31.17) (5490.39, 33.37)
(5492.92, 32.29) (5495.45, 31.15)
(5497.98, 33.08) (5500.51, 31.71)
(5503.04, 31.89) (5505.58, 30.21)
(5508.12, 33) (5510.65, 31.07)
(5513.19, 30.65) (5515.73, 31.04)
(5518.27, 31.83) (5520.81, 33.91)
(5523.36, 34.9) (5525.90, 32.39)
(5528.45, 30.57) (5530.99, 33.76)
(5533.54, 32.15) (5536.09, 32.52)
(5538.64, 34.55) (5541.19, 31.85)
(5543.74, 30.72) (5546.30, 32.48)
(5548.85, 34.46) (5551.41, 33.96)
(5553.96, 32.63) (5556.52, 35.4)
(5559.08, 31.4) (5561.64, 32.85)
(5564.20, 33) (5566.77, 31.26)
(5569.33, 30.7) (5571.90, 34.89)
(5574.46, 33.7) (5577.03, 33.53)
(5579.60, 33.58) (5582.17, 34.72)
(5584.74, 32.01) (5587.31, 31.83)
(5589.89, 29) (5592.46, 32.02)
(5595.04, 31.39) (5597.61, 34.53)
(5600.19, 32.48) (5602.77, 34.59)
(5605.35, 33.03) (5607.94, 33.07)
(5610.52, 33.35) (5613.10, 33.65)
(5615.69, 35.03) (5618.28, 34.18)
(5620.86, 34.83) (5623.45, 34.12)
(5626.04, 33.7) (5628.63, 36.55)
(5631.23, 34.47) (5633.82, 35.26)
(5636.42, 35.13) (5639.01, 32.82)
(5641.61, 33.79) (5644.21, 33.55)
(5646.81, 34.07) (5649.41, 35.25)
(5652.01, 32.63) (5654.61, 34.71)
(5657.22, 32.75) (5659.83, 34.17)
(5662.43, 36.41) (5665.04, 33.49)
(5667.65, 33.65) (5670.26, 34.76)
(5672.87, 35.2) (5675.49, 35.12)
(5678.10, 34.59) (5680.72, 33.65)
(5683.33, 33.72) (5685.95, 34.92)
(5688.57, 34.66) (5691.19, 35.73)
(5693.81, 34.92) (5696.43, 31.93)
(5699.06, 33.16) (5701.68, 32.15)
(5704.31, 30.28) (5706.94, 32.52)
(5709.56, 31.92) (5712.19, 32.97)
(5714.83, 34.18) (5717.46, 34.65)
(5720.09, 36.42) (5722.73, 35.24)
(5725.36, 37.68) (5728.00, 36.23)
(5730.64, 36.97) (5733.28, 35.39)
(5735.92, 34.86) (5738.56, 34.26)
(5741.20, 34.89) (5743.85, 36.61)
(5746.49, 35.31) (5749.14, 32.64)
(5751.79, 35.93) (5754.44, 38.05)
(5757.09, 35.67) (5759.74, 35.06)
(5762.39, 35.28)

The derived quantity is 0.49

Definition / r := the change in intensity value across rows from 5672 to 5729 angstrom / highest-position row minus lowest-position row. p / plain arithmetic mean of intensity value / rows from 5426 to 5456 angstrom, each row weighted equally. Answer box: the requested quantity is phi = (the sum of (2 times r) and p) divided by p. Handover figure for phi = 1.07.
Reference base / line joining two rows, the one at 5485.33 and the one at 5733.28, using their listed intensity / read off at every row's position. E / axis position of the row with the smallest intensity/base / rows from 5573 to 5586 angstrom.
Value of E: 5584.74 angstrom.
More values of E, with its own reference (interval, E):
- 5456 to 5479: 5465.16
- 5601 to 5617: 5605.35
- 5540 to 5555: 5543.74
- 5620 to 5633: 5626.04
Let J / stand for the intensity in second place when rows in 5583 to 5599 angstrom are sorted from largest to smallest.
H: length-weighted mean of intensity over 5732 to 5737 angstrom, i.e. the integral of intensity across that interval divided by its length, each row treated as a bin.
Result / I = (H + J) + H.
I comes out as 102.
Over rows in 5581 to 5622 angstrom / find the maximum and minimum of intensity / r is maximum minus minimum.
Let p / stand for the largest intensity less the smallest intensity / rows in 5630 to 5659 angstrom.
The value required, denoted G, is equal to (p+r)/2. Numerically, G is 4.3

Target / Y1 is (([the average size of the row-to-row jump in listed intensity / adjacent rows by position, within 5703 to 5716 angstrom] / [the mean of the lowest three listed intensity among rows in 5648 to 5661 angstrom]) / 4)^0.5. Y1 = 0.098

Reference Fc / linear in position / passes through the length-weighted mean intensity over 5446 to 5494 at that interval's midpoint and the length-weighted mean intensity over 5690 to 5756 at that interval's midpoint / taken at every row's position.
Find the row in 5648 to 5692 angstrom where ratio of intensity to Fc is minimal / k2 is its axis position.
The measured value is 5652.01 angstrom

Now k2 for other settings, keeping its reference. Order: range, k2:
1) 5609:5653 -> 5652.01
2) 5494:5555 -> 5505.58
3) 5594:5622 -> 5595.04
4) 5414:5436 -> 5435.04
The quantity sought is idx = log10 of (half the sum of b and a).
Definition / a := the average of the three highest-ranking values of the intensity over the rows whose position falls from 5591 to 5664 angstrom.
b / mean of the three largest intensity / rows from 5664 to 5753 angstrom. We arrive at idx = 1.56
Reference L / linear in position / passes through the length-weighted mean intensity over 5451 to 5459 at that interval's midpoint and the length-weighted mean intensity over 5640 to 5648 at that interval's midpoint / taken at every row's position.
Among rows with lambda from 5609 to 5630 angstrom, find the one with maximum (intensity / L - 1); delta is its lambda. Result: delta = 5628.63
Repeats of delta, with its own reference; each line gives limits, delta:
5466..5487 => 5472.72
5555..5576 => 5556.52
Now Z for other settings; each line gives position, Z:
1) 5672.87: 0.55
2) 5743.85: 0.56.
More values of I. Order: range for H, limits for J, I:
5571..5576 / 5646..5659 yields 103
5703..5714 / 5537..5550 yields 98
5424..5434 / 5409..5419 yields 95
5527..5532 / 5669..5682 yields 99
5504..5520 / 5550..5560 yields 97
